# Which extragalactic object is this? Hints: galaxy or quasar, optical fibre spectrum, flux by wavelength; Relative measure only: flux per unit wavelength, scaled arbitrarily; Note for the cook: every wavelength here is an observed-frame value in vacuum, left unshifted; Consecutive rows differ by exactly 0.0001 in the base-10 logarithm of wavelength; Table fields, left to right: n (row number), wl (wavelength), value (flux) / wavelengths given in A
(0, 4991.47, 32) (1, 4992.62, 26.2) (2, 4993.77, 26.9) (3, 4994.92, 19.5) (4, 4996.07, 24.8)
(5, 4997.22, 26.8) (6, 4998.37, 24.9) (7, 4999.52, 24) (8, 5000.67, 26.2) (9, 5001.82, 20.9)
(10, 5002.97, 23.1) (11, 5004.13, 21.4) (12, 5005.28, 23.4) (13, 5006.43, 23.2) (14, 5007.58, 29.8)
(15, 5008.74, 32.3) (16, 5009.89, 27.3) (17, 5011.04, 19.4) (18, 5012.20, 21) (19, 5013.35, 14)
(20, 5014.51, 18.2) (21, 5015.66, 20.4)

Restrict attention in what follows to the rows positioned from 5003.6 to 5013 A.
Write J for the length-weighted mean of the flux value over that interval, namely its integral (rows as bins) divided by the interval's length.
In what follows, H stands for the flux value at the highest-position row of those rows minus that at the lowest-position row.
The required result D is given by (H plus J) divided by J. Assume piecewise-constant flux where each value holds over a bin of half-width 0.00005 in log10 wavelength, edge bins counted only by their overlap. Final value 0.98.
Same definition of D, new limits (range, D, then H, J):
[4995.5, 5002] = 0.84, -3.9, 24.8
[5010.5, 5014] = 0.70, -5.4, 18.1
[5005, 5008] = 1.25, 6.4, 25.5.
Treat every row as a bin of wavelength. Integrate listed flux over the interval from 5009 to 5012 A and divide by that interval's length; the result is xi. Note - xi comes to 24.0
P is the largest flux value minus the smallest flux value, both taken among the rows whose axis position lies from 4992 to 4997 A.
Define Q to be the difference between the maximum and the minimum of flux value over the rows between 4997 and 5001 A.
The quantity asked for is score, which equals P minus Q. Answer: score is 5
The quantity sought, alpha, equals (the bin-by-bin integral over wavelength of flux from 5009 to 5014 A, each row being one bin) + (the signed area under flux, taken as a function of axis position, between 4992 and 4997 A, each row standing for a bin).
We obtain 229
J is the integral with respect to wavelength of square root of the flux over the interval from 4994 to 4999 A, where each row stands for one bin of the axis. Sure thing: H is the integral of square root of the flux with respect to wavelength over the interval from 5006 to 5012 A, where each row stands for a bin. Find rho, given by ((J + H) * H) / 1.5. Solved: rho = 1122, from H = 31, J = 25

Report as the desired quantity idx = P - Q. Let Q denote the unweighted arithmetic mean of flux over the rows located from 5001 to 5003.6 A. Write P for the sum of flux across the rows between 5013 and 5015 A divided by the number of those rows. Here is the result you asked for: -6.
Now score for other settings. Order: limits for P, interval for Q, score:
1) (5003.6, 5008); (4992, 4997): 1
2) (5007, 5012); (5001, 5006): 10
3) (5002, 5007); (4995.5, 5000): -1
